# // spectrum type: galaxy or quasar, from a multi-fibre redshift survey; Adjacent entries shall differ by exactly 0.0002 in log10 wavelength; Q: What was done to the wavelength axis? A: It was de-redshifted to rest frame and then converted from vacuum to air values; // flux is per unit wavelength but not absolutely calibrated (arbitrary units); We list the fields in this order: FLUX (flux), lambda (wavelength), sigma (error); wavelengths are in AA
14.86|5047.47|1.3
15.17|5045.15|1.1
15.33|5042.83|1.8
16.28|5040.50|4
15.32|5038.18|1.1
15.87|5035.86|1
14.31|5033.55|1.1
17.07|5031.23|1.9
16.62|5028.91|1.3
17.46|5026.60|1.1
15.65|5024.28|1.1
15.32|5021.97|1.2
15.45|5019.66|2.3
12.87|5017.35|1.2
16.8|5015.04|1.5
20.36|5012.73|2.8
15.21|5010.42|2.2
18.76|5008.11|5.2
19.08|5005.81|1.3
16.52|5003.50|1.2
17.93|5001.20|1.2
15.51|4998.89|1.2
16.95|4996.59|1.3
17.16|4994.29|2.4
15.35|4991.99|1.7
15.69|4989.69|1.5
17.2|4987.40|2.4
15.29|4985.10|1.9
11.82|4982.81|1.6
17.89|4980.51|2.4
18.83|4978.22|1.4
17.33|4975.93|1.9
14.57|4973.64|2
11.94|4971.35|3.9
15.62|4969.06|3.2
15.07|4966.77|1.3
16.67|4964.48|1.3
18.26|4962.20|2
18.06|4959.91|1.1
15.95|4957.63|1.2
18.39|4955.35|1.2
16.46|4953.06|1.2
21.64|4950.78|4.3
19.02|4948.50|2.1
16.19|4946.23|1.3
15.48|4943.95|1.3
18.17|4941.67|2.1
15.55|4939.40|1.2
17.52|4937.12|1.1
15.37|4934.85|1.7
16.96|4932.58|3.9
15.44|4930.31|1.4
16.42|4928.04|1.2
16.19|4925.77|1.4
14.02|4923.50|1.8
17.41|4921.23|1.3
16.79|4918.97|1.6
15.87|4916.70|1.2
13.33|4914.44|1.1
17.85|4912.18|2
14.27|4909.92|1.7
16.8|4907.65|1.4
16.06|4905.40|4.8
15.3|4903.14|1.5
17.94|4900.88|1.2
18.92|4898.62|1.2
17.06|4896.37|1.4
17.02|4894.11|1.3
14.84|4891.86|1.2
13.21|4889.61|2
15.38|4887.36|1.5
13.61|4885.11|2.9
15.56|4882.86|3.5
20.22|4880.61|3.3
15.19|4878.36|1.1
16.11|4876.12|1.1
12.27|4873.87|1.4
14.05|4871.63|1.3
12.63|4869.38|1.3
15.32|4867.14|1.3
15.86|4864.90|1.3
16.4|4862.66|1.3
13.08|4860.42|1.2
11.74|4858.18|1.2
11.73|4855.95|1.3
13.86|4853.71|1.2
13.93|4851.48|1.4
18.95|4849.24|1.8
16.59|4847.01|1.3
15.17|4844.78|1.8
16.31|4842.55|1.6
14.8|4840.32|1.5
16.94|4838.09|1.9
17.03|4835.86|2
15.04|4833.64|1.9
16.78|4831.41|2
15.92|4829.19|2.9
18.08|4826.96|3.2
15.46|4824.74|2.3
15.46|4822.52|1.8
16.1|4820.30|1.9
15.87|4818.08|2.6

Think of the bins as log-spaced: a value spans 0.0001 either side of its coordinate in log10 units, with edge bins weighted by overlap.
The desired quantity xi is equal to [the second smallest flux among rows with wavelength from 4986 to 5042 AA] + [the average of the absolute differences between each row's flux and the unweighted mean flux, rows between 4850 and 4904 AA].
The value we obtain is 16.0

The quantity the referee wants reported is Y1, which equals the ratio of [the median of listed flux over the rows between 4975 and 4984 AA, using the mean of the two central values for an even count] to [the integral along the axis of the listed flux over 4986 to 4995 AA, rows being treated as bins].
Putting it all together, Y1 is 0.120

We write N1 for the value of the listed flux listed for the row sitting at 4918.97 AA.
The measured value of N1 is 16.79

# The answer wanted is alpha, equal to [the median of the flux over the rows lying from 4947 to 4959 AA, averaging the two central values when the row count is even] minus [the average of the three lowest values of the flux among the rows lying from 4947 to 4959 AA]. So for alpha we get 1.5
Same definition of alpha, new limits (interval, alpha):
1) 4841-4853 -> 1.2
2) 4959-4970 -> 0.9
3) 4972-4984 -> 2.8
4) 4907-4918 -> 1.4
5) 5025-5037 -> 1.0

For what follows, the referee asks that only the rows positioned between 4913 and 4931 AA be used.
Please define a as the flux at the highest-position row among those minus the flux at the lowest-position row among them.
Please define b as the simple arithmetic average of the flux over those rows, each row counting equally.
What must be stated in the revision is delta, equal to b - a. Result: 13.6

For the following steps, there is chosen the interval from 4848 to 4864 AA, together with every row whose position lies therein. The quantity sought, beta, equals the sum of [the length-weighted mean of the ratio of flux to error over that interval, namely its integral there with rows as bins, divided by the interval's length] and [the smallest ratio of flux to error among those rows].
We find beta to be 20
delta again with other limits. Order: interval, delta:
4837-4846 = 17.6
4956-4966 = 16.5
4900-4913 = 16.5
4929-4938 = 14.2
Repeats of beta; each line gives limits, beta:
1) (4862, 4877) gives 20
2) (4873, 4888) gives 13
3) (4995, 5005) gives 26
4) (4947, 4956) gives 16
